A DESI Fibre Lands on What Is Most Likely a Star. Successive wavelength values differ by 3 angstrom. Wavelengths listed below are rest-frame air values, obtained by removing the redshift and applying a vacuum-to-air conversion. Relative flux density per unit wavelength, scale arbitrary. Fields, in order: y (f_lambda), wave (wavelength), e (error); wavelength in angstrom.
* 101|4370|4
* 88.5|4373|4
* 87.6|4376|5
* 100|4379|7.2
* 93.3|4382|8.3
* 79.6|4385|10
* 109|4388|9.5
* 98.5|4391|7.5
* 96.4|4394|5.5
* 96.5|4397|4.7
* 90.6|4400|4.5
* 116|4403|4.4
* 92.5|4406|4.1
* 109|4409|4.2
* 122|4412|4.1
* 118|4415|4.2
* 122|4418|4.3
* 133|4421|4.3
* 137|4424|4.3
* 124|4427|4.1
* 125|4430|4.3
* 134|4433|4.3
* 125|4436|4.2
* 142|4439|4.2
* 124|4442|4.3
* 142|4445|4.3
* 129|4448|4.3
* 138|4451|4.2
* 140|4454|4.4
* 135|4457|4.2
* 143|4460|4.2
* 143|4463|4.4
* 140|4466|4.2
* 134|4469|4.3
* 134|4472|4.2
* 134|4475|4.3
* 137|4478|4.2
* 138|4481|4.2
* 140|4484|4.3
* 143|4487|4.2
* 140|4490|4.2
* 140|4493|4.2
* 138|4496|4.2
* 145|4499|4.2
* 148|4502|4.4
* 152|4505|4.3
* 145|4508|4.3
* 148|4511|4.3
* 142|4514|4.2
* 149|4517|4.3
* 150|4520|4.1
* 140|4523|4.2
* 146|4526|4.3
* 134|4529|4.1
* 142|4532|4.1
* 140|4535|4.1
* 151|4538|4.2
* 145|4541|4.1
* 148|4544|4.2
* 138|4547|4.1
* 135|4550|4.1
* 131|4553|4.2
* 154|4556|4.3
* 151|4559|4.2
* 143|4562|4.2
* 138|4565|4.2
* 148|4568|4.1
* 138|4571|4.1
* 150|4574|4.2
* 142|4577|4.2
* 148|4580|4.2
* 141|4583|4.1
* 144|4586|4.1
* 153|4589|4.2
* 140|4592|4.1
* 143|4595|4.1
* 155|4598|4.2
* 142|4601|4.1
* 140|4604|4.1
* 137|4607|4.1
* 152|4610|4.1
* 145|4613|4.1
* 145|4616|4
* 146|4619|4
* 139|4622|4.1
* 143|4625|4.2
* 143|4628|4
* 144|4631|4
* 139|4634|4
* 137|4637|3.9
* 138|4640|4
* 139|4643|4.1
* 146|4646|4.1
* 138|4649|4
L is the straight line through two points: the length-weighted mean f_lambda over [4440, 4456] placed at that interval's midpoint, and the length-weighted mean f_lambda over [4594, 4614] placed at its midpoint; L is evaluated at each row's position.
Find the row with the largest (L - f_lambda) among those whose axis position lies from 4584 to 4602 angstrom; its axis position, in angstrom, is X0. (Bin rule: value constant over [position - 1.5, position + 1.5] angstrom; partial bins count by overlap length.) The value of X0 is 4592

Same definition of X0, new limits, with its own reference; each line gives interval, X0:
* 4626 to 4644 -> 4637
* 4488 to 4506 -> 4496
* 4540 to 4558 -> 4553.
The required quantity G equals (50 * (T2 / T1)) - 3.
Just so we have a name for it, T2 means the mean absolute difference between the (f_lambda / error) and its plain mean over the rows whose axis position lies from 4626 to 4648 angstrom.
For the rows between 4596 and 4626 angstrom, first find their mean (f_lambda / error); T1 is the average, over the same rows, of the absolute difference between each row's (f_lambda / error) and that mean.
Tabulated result 22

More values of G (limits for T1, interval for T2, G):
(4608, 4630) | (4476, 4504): 24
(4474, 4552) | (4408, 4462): 91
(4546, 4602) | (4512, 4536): 32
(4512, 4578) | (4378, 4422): 284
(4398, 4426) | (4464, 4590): 16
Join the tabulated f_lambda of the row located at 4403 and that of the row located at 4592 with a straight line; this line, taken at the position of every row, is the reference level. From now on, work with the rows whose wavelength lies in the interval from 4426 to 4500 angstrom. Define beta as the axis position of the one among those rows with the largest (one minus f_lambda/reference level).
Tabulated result 4442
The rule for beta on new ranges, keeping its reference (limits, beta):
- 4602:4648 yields 4637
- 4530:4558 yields 4553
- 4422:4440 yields 4436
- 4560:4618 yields 4607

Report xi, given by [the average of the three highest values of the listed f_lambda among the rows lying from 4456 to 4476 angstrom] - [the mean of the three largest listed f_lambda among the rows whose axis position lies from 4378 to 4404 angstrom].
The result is 34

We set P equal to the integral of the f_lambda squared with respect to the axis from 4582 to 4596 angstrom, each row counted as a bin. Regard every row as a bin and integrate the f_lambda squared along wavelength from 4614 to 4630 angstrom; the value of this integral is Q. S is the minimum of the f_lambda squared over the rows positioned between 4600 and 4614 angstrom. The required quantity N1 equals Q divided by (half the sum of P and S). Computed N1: 2.11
